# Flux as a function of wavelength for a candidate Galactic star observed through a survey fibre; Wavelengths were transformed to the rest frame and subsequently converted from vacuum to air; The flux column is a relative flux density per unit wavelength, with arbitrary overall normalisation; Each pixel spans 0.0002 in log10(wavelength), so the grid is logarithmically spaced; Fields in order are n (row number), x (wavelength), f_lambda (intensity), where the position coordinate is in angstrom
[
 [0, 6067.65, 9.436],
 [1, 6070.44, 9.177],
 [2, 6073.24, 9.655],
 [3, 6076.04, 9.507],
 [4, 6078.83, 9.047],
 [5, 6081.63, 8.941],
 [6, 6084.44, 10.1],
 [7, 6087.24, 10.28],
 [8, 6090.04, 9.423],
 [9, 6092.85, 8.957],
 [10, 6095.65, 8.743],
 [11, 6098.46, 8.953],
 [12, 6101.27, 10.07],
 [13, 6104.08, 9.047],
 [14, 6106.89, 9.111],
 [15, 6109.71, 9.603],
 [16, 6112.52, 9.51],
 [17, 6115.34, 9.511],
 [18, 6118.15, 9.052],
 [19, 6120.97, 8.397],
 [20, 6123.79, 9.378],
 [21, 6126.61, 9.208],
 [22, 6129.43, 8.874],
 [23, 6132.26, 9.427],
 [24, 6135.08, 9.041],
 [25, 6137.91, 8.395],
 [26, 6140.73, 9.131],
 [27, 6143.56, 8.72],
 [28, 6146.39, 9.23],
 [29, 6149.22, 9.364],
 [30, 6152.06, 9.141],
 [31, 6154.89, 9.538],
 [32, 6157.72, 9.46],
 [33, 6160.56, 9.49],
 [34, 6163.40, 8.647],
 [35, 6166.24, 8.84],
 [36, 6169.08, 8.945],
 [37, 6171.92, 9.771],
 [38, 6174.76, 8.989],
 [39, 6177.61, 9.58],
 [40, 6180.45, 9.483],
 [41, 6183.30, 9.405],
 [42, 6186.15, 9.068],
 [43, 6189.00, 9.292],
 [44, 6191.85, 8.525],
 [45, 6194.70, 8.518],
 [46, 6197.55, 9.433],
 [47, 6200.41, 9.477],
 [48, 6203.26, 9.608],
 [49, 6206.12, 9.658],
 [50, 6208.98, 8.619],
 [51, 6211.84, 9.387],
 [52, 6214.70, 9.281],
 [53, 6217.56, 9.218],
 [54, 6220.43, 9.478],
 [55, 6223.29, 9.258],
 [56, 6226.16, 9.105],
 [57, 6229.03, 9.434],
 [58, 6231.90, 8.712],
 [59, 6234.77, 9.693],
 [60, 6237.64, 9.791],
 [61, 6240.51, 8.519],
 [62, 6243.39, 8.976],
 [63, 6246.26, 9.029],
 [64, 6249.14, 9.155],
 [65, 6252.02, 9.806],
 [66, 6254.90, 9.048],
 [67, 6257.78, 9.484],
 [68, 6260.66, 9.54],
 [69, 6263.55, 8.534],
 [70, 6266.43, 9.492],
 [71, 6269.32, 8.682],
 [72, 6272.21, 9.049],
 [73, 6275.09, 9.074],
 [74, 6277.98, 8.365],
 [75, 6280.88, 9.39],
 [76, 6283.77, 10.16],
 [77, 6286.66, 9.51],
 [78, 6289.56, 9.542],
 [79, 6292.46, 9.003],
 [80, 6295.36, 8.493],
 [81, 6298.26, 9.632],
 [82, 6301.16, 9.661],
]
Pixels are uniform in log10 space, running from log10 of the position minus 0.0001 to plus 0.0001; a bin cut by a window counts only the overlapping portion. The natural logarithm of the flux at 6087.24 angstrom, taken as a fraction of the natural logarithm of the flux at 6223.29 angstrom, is 1.05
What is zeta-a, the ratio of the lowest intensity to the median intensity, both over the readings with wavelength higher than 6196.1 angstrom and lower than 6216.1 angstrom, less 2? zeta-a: -1.09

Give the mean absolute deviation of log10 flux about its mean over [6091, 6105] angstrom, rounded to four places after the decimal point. 0.0168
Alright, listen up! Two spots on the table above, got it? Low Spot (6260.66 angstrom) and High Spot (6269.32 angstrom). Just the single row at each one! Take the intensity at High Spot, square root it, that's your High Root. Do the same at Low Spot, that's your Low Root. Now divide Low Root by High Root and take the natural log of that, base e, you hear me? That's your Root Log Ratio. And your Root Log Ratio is 0.047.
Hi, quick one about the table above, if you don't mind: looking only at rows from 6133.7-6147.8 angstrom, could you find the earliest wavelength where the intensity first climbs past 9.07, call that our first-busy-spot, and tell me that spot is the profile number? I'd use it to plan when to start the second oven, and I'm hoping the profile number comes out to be 6140.73 angstrom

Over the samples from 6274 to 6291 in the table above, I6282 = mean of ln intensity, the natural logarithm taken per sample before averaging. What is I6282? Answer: 2.23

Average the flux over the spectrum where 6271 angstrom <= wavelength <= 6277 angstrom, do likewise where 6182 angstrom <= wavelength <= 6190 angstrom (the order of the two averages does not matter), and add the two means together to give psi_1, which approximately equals 18.3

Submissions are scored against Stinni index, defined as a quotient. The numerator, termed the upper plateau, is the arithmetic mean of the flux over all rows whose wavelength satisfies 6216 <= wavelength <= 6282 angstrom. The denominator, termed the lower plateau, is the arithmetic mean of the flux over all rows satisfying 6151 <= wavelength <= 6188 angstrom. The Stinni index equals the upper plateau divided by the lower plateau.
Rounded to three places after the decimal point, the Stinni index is 0.990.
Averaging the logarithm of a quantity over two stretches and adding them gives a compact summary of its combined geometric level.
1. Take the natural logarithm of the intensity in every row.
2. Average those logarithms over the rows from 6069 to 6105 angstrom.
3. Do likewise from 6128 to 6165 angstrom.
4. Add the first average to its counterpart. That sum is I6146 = 4.45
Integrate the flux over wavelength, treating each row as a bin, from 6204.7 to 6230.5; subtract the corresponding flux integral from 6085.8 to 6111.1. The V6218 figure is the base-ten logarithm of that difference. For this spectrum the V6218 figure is 0.4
